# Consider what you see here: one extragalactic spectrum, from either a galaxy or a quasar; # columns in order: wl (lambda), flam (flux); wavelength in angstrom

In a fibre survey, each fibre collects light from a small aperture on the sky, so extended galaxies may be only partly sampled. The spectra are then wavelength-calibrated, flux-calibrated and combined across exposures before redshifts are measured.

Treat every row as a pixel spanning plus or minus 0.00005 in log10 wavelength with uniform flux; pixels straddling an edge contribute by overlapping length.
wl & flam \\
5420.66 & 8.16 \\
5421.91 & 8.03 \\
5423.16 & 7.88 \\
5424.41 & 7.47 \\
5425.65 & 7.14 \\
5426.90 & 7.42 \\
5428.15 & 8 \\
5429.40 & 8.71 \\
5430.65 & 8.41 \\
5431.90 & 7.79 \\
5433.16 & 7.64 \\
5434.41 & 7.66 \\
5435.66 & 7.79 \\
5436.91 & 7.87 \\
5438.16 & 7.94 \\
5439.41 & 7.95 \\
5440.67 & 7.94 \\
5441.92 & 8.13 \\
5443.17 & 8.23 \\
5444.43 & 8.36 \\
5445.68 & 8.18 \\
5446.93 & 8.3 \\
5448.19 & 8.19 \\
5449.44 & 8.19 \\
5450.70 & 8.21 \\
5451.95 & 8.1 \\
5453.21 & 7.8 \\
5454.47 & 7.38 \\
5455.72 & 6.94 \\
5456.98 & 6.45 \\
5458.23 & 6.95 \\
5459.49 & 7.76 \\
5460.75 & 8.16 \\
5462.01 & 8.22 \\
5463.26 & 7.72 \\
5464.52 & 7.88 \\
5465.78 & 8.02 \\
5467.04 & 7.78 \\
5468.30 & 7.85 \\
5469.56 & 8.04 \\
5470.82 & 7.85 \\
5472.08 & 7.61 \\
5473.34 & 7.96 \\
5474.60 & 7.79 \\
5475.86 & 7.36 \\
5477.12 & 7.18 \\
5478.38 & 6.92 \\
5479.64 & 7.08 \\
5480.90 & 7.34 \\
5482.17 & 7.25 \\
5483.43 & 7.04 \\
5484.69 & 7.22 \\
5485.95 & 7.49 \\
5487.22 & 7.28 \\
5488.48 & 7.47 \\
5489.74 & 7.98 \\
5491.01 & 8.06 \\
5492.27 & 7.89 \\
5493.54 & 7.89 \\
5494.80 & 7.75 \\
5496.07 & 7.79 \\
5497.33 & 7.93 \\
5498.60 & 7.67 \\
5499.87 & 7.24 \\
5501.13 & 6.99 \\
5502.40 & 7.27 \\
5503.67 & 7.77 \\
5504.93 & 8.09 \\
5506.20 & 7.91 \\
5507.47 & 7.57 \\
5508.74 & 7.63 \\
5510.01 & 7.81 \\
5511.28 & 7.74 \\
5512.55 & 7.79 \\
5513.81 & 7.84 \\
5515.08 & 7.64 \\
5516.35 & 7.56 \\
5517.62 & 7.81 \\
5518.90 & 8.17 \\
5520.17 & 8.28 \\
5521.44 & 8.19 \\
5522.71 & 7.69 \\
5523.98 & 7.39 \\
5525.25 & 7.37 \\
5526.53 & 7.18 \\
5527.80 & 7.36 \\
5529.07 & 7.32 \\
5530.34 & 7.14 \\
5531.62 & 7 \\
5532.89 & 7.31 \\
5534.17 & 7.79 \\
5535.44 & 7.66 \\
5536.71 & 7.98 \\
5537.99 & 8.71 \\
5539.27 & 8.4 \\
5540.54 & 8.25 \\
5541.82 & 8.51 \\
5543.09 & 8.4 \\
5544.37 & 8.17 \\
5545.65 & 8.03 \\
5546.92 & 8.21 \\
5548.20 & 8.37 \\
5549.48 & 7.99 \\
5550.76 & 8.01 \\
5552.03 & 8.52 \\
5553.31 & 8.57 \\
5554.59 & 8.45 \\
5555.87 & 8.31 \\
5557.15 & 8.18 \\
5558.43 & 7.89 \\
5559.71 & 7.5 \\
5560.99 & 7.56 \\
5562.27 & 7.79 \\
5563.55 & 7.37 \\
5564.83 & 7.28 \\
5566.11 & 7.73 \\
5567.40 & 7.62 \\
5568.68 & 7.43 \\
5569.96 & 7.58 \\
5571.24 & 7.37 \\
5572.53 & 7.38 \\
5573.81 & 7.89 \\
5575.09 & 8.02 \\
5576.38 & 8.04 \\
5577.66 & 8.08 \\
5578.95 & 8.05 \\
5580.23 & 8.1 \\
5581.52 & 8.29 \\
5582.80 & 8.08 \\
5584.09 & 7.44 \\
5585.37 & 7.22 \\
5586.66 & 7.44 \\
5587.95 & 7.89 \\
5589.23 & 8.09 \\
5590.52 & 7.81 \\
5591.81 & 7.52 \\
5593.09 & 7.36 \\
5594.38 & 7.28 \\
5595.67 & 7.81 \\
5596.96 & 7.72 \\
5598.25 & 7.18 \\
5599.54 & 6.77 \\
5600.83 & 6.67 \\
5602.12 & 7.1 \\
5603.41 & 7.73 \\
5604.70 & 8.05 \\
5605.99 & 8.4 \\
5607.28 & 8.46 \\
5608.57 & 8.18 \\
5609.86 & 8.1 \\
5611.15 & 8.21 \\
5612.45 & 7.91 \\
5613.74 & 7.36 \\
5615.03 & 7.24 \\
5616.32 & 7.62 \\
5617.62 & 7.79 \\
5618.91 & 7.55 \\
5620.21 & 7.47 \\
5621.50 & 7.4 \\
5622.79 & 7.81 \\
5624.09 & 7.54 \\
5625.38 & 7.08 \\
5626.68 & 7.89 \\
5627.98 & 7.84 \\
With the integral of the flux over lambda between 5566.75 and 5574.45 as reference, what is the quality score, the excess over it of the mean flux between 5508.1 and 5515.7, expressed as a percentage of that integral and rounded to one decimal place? -86.7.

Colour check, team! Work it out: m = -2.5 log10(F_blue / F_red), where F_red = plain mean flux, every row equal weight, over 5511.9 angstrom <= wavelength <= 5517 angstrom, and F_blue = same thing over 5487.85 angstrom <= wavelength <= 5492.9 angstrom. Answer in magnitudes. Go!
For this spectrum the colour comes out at -0.02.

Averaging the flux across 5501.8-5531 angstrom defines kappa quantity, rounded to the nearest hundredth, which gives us 7.67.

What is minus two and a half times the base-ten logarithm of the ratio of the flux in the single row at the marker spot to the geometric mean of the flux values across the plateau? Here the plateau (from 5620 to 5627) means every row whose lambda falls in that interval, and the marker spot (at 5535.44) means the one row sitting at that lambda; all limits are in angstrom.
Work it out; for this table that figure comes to -0.02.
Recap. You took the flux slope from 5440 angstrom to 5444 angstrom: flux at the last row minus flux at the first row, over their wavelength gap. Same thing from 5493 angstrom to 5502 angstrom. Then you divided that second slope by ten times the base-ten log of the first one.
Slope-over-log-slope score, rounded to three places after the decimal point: 0.013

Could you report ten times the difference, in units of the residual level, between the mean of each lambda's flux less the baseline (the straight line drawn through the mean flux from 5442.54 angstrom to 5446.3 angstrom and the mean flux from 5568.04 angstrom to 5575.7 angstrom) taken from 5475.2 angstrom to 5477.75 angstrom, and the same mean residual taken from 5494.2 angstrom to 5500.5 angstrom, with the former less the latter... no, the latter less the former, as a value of 5.1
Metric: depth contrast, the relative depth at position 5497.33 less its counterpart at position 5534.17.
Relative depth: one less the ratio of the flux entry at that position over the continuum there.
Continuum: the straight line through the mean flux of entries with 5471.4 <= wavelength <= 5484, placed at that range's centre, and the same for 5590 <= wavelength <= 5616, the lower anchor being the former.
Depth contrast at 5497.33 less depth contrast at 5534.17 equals -0.03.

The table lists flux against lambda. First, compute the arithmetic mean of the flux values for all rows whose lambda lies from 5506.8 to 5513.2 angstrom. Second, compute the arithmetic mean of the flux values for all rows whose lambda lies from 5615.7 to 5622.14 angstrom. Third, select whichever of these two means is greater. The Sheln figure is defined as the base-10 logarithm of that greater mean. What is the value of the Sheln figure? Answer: 0.89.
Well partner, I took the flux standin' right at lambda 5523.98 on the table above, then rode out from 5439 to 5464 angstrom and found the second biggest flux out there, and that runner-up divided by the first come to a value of 1.12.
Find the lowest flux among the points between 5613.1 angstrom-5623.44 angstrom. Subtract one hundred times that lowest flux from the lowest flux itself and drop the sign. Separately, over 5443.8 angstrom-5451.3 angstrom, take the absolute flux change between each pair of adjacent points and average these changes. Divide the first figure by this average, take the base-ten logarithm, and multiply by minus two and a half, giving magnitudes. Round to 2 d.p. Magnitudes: -9.80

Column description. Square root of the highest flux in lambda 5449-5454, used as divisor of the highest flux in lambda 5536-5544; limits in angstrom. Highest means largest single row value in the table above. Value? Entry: 3.04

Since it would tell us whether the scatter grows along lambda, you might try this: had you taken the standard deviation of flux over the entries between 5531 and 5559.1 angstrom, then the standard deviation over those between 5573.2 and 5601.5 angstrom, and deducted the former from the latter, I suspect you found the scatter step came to 0.04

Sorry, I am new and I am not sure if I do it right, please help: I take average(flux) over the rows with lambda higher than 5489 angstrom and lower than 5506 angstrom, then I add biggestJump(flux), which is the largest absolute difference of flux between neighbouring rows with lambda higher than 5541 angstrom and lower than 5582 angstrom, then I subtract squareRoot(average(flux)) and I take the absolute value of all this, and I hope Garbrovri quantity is 5.45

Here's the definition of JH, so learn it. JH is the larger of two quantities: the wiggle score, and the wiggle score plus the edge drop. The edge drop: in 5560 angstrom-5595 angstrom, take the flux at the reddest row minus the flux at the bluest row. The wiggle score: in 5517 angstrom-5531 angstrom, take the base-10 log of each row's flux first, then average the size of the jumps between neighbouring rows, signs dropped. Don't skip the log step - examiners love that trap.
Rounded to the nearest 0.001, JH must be 0.011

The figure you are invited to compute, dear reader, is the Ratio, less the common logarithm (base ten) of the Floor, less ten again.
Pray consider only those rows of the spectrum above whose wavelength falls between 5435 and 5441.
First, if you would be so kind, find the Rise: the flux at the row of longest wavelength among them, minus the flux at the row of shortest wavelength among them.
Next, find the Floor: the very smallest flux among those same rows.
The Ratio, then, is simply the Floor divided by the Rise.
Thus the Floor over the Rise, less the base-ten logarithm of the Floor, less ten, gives 41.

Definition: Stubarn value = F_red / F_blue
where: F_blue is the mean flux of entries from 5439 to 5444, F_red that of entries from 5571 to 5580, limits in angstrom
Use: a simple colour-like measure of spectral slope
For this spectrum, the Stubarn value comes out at 0.97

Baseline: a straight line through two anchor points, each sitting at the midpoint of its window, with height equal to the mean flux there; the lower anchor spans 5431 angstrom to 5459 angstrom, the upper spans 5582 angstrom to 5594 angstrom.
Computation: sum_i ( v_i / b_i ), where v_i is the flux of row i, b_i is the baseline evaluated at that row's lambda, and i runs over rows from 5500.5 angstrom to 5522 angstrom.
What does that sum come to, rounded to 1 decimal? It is 17.1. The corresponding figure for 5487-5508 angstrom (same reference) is 16.8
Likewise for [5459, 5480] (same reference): 16.8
